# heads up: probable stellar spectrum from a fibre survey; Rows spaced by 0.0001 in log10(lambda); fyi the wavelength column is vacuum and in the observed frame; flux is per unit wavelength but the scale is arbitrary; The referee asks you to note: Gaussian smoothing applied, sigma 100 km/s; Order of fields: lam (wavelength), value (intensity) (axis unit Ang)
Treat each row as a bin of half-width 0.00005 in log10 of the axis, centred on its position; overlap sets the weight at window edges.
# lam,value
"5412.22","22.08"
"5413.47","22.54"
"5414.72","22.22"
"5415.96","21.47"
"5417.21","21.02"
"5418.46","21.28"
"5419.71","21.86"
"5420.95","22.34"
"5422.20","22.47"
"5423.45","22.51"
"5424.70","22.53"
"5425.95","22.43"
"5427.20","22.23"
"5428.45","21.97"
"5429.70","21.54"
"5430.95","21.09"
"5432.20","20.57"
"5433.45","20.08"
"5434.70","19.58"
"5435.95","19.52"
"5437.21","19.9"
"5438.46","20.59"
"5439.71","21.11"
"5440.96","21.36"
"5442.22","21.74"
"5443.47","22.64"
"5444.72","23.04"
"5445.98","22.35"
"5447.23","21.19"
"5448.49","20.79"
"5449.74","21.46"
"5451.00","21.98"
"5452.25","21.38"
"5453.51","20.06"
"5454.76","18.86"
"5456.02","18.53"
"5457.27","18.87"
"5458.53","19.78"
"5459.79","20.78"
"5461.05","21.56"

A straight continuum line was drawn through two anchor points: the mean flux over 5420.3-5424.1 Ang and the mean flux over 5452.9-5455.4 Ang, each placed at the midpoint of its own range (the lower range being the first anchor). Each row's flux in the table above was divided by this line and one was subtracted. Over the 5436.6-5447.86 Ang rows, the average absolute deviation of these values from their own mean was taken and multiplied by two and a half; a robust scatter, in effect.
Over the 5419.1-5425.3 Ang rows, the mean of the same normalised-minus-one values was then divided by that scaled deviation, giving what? -0.04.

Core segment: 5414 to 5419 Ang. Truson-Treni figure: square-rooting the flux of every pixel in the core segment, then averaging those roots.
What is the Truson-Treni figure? 4.64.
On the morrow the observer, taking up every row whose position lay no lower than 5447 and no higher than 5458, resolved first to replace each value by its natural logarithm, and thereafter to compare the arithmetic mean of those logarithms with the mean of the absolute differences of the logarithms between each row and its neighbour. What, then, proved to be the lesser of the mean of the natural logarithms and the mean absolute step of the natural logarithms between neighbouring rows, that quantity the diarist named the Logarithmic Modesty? 0.033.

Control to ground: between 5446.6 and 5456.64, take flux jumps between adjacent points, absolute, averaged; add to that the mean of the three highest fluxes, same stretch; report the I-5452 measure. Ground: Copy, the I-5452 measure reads 22.3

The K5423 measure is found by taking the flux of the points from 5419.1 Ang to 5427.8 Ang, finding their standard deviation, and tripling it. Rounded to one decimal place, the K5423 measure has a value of 0.7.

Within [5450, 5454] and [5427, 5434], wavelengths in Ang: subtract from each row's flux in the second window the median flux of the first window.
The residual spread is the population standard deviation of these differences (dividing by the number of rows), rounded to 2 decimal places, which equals 0.75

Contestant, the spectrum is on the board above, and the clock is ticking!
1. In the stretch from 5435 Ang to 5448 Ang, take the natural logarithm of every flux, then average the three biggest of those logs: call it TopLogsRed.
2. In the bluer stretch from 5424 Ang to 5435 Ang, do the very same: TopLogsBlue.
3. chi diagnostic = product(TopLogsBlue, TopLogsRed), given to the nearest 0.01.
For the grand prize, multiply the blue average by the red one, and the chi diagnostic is 9.70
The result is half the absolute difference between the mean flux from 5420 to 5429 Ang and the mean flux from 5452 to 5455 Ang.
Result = 1.1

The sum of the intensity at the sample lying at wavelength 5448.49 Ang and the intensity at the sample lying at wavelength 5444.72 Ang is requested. 43.8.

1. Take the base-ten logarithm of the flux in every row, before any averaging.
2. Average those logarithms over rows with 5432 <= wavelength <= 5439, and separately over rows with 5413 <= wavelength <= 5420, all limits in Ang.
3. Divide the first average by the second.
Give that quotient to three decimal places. 0.974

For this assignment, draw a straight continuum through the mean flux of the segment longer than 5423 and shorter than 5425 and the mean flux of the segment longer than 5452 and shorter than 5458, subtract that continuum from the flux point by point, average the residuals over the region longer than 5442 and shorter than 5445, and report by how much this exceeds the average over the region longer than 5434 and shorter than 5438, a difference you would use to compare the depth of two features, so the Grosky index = 3.5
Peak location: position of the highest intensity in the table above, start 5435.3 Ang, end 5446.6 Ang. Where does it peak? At 5444.72 Ang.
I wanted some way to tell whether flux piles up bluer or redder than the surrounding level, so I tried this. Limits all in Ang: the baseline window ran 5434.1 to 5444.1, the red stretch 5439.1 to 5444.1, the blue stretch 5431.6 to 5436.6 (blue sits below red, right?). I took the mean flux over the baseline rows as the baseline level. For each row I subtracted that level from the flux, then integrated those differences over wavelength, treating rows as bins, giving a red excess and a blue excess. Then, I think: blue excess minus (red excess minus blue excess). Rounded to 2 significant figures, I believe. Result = -13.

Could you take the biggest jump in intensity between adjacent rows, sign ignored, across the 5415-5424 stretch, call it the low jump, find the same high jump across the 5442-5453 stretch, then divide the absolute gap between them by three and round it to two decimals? 0.19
